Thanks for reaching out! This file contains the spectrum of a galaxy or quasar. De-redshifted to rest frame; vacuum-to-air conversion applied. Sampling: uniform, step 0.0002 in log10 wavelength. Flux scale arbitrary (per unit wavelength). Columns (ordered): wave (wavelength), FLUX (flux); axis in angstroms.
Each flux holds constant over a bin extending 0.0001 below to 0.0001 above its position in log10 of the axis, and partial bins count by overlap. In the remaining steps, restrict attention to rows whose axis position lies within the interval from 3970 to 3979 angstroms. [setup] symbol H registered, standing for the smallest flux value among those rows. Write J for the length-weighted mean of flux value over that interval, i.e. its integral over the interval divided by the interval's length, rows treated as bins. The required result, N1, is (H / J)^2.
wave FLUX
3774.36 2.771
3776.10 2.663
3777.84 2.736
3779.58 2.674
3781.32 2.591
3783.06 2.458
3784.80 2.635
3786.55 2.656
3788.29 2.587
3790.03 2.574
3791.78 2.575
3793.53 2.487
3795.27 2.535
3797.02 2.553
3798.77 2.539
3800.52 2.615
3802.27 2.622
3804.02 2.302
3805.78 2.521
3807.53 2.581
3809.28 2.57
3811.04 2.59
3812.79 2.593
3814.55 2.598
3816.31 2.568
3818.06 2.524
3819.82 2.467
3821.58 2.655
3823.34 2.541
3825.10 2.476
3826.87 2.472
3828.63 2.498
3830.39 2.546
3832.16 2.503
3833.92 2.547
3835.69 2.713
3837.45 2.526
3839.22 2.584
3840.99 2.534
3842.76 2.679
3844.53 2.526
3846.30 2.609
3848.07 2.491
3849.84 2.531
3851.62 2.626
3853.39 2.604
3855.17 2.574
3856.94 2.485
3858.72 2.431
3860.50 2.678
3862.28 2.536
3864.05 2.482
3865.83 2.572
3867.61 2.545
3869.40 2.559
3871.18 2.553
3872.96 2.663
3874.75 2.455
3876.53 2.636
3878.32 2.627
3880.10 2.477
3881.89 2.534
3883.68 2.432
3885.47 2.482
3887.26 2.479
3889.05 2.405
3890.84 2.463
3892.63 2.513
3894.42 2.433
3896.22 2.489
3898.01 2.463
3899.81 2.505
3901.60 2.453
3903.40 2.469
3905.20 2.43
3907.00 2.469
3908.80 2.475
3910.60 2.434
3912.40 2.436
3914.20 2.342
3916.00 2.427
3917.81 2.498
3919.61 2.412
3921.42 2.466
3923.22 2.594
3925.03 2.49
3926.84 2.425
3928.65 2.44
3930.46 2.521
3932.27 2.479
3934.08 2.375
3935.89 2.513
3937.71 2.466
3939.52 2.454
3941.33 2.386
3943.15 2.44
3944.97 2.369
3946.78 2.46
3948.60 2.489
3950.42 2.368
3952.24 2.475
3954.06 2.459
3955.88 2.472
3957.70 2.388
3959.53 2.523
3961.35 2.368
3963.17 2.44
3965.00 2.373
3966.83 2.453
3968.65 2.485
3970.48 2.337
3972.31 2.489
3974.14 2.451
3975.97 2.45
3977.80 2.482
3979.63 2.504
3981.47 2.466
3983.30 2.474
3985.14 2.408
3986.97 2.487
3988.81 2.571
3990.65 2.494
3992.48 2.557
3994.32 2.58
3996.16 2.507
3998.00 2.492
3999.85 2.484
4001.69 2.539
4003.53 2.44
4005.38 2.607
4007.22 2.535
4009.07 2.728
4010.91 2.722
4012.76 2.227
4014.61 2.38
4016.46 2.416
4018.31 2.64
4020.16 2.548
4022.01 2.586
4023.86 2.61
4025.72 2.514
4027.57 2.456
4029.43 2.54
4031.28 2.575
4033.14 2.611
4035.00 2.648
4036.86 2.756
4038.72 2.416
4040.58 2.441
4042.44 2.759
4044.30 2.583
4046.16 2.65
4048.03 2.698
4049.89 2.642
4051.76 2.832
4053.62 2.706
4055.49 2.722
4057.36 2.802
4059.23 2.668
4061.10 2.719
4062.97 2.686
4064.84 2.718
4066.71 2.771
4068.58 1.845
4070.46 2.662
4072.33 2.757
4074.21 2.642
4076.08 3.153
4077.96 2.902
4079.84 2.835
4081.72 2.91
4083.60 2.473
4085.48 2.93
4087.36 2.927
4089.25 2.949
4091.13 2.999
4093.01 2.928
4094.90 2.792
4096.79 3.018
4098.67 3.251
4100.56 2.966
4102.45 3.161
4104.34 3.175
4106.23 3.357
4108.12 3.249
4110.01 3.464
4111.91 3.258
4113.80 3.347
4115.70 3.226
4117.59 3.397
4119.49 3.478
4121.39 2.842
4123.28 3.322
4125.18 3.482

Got 0.91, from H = 2.337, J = 2.45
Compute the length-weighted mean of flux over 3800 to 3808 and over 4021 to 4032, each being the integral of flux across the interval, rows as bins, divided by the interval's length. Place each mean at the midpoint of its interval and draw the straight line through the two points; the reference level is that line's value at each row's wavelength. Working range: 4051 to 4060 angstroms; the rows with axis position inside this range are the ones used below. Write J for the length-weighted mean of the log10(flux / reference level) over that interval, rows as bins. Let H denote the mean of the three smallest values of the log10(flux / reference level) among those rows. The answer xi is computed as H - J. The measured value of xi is -0.007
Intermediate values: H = 0.024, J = 0.032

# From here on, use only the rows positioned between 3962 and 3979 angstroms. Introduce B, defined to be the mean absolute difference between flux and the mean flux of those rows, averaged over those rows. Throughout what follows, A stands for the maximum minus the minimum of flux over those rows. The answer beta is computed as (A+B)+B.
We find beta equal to 0.23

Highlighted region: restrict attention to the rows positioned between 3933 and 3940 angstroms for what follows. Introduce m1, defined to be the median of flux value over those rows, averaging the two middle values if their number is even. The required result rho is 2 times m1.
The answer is 4.92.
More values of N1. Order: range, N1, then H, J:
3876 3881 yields 0.92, 2.477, 2.58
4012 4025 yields 0.80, 2.227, 2.49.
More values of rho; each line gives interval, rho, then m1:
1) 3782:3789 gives 5.22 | 2.61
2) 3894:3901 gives 4.95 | 2.48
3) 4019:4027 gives 5.13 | 2.57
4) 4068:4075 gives 5.30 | 2.65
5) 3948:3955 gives 4.93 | 2.47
